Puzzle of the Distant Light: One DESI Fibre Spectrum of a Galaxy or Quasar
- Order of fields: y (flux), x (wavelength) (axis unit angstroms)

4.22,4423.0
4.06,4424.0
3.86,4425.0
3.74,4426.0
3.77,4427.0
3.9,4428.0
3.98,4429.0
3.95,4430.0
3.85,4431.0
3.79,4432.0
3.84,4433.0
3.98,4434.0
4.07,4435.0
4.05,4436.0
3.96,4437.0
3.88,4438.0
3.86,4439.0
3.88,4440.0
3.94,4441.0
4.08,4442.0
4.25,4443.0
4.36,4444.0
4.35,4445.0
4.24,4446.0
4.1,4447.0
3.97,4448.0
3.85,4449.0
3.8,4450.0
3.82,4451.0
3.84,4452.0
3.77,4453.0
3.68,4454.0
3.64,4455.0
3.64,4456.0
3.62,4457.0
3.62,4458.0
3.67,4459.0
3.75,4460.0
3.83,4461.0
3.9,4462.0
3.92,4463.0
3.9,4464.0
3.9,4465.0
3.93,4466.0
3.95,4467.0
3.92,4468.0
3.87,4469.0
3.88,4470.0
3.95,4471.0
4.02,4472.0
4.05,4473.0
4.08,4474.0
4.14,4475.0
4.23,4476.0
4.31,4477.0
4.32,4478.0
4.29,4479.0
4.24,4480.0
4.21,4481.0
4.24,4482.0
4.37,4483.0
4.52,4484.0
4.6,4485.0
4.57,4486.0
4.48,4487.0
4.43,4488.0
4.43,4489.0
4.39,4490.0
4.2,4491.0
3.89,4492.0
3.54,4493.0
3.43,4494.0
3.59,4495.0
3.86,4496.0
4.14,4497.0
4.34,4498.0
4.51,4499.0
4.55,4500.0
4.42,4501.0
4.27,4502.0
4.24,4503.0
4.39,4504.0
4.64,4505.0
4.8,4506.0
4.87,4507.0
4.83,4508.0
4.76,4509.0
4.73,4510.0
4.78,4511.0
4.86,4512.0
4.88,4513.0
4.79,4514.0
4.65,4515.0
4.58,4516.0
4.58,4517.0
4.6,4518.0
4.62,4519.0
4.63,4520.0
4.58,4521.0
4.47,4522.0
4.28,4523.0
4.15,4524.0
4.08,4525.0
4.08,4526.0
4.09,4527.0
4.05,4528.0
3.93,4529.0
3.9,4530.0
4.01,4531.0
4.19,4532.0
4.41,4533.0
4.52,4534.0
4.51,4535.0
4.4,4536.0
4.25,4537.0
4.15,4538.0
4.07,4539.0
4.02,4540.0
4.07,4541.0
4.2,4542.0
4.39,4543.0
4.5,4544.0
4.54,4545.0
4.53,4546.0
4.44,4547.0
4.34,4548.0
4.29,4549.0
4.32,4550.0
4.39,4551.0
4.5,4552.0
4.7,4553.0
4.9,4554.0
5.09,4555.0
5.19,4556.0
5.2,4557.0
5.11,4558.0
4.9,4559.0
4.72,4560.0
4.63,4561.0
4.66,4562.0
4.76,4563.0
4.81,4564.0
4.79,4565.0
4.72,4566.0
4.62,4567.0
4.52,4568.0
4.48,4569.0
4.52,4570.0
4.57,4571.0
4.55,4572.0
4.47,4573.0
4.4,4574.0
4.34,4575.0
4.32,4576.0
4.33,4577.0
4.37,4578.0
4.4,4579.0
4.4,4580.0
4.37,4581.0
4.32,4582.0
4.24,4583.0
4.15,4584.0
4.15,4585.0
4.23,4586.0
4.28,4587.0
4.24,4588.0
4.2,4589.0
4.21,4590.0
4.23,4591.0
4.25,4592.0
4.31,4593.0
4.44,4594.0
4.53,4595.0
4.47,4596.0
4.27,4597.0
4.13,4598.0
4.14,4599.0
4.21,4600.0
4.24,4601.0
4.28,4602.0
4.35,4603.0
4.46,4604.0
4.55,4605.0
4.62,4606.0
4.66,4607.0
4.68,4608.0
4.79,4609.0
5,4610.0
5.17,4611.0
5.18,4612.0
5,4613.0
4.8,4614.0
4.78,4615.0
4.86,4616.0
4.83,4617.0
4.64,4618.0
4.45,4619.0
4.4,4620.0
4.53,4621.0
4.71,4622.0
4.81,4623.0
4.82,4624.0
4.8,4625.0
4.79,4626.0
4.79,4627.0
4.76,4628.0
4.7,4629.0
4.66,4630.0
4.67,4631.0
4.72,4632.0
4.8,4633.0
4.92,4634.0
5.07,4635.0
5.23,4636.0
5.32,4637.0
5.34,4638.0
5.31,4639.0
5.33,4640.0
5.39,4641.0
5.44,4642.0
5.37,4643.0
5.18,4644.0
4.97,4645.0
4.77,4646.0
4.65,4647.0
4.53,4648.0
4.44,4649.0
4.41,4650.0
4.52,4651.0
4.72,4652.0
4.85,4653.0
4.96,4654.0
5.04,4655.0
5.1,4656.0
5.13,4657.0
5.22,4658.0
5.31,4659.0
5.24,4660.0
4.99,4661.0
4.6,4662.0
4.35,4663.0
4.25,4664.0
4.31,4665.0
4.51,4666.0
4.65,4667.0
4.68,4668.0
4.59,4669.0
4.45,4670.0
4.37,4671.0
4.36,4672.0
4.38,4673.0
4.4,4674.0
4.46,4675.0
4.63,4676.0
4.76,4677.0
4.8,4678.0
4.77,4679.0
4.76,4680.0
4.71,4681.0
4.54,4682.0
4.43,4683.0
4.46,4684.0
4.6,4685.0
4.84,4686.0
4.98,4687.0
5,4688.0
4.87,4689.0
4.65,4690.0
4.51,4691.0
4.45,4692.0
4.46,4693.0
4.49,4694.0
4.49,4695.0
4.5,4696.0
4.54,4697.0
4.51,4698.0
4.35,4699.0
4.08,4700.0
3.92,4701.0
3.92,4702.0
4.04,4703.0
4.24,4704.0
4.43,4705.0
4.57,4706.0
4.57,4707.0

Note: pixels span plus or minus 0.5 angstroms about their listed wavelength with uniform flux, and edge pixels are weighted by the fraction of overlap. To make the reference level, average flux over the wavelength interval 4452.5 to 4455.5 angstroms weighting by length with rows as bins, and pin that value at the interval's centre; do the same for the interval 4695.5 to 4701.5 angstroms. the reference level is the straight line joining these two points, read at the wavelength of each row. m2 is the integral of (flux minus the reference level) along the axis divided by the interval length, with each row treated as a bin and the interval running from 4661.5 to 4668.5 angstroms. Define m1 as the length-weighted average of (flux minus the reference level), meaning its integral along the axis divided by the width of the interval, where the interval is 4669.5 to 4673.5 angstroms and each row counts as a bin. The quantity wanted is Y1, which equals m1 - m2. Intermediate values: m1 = 0.14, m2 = 0.25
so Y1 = -0.11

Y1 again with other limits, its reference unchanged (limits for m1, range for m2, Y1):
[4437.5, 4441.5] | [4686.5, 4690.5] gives -0.35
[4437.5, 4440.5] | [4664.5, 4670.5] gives -0.08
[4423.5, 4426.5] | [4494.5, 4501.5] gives -0.13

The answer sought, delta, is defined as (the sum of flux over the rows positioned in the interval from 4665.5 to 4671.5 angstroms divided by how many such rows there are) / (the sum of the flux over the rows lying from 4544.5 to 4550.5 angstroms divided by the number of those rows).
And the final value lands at 1.03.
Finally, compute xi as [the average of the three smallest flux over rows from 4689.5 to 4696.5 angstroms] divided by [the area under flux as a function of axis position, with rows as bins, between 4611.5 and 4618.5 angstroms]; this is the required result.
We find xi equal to 0.131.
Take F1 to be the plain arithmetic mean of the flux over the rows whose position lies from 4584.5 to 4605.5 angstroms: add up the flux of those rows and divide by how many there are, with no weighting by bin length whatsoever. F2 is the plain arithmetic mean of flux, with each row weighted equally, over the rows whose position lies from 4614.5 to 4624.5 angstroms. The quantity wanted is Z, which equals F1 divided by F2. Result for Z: 0.92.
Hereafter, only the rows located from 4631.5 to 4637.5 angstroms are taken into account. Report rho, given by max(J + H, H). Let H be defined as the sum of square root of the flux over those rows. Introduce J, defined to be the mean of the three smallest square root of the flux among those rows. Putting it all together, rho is 15.6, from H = 13.4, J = 2.19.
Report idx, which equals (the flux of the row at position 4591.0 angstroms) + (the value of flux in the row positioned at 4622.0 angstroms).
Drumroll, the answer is 8.94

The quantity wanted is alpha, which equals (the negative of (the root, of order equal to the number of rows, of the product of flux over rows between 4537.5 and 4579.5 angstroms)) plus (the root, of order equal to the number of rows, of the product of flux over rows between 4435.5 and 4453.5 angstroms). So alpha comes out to -0.5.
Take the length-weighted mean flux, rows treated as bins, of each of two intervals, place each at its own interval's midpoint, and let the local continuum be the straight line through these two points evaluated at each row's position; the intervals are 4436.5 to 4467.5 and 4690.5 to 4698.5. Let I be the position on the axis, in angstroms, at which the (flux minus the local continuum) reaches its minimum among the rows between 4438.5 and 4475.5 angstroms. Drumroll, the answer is 4458.0 angstroms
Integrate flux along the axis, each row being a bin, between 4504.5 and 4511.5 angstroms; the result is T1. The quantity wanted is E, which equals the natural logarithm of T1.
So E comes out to 3.51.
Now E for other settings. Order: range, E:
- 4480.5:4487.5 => 3.43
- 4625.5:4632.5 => 3.50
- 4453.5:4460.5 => 3.24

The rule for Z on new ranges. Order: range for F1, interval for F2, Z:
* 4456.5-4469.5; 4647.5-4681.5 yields 0.82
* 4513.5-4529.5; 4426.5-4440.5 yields 1.12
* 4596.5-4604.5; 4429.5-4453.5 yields 1.07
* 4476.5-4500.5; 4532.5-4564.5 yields 0.93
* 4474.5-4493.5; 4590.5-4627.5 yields 0.93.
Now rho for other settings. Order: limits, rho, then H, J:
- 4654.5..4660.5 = 15.9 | 13.6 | 2.26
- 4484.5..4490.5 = 14.8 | 12.7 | 2.10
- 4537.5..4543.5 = 14.2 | 12.2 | 2.01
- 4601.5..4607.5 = 14.8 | 12.7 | 2.09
